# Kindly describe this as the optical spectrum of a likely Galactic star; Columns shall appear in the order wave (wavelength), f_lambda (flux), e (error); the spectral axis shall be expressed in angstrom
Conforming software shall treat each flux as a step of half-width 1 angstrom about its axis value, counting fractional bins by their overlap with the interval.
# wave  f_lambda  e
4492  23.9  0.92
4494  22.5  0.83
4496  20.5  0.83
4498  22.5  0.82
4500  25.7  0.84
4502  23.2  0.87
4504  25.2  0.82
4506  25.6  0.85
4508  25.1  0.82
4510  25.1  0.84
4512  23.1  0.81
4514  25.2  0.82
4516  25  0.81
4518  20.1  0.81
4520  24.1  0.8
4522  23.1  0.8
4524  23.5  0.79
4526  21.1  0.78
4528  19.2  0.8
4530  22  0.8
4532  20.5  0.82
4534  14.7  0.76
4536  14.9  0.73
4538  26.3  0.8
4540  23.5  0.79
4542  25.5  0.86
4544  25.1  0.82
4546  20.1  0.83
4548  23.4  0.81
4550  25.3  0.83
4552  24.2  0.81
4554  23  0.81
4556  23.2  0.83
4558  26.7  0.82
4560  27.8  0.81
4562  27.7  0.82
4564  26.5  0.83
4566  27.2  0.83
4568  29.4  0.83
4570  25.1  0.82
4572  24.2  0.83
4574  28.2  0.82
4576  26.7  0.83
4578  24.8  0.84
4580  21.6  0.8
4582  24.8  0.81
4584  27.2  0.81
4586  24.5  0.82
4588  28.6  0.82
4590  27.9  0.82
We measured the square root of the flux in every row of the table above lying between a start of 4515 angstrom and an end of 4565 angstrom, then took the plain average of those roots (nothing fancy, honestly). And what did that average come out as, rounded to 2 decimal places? 4.79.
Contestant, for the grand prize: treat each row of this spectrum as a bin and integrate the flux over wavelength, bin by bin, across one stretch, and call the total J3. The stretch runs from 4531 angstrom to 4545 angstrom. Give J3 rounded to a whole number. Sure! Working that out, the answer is 301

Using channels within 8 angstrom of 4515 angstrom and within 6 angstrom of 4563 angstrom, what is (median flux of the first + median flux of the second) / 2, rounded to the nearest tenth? 26.0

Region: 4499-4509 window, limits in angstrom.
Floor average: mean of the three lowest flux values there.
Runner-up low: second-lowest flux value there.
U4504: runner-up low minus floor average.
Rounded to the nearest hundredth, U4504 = 0.60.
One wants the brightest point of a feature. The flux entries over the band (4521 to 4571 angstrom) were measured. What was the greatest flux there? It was 29.4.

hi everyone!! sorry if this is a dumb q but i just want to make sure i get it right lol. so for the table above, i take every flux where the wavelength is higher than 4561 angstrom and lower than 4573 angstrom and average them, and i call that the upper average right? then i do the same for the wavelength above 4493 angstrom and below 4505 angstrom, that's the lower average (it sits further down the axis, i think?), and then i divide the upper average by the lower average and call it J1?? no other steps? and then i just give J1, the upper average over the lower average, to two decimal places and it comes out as 1.15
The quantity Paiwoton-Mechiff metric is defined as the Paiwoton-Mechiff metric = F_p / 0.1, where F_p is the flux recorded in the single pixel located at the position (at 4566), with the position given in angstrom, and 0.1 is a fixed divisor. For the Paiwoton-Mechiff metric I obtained 272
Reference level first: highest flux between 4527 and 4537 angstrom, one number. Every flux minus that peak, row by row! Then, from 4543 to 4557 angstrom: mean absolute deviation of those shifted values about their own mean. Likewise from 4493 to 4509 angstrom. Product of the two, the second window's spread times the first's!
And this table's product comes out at 1.9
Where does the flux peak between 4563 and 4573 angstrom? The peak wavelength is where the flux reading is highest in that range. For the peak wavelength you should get 4568 angstrom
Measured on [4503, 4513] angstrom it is 4506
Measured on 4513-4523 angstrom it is 4514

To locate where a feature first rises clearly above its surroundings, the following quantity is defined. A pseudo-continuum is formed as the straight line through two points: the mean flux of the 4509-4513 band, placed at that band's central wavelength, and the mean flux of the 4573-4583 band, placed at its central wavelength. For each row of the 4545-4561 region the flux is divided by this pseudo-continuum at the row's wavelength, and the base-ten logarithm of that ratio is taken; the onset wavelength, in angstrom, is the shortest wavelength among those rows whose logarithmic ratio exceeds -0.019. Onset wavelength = 4550 angstrom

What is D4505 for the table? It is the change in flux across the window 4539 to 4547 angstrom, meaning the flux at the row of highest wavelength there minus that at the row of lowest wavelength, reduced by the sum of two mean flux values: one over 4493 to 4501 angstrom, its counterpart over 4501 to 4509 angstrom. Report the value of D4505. -51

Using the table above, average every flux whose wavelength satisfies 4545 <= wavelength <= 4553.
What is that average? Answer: 23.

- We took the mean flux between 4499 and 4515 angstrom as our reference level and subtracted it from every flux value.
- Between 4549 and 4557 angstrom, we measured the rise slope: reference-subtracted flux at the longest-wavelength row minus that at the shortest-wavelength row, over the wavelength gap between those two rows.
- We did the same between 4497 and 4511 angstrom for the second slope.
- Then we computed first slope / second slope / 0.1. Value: -16.2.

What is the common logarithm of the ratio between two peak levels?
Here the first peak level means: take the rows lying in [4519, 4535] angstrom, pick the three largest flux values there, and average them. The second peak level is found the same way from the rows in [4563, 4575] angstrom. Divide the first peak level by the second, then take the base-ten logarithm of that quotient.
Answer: -0.079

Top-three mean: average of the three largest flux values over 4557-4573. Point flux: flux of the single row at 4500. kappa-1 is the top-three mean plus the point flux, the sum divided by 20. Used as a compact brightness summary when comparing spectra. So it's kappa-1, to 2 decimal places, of 2.70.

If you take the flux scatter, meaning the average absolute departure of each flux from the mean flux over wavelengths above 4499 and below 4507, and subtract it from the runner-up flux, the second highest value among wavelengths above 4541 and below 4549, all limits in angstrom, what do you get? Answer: 24.24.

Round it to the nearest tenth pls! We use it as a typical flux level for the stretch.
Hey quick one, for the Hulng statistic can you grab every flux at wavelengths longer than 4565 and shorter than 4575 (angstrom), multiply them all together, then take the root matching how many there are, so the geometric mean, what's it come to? 26.8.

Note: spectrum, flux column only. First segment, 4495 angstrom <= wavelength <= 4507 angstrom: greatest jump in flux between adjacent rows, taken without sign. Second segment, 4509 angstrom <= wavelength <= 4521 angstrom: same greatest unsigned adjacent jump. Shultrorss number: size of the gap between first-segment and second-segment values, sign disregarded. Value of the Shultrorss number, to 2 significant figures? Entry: 1.7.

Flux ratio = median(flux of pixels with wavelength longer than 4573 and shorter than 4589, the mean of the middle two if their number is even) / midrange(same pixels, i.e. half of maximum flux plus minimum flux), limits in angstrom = 1.026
